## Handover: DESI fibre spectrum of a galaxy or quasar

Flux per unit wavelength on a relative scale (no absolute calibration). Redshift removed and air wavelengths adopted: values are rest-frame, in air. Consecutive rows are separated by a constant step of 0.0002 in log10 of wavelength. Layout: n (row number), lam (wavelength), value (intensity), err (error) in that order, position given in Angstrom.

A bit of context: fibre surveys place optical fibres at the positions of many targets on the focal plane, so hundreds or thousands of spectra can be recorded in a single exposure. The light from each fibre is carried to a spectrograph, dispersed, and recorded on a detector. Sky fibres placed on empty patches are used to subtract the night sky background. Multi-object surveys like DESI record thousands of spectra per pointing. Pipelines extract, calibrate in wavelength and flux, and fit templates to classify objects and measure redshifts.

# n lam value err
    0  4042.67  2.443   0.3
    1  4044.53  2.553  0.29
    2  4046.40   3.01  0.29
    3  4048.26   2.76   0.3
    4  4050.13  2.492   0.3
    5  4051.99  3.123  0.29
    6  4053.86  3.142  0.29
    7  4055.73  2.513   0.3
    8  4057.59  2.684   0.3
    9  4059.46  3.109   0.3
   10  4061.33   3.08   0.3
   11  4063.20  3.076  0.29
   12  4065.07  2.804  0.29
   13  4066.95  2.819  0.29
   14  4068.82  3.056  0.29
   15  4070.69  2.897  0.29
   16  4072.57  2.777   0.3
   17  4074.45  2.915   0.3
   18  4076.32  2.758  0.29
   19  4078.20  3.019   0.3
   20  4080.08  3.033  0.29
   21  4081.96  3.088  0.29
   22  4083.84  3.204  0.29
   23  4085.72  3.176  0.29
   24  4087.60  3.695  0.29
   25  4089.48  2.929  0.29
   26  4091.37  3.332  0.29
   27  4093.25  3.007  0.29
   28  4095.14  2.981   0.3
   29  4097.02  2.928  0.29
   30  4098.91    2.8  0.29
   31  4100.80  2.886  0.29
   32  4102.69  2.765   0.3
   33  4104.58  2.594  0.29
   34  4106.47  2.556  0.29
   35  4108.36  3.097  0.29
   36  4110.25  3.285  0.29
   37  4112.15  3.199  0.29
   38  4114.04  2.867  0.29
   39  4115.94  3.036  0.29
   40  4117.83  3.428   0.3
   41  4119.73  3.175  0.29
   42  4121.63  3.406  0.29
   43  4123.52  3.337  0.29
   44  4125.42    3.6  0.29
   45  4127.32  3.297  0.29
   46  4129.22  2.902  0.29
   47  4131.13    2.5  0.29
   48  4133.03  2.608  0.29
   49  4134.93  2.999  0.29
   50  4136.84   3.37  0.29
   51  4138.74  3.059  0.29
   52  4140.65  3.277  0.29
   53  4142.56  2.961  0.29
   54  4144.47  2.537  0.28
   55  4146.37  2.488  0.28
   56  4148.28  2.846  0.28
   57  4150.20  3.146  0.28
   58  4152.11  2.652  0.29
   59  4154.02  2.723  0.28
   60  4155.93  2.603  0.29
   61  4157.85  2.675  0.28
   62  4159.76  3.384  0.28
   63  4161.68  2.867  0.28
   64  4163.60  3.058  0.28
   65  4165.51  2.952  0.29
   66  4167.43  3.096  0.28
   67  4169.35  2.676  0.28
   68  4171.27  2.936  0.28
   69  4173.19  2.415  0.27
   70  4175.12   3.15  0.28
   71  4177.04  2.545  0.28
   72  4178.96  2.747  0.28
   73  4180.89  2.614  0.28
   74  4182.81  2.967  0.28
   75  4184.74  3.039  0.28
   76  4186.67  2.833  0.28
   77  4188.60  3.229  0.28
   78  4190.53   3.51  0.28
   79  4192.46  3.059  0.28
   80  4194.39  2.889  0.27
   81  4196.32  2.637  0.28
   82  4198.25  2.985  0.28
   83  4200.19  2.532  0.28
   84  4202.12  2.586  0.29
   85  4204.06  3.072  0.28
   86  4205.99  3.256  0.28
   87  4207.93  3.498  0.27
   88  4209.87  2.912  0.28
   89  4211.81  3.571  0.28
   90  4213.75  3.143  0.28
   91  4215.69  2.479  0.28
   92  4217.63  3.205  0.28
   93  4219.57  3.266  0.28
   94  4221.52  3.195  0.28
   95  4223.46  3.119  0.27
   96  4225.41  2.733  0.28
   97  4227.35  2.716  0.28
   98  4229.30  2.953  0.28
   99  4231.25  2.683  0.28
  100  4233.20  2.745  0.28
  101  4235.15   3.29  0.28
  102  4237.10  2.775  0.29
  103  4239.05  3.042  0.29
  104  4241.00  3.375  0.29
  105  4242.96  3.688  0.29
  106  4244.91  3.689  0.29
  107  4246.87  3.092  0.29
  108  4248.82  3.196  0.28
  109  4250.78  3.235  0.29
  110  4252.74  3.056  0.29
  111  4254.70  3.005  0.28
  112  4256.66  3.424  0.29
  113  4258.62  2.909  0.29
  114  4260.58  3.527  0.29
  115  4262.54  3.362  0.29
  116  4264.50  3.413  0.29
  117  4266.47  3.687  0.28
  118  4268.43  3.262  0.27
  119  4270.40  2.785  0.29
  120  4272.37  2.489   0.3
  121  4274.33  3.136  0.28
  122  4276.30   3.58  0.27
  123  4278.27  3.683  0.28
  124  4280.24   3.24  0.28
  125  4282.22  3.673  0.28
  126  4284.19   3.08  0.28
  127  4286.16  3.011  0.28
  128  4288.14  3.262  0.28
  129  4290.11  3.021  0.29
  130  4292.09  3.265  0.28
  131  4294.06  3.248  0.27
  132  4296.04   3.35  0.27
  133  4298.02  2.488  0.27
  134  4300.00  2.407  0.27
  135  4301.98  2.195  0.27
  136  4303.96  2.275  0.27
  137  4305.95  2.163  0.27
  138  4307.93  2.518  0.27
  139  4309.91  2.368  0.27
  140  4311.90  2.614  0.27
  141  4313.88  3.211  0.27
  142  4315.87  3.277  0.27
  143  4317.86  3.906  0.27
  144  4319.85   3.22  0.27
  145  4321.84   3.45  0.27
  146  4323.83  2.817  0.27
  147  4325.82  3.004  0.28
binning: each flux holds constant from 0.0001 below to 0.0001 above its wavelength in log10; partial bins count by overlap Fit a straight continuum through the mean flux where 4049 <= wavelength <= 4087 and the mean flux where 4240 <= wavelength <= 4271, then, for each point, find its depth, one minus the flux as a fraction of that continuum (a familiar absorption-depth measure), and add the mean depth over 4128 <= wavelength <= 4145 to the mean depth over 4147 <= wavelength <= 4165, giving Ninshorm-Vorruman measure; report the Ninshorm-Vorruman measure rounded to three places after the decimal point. 0.122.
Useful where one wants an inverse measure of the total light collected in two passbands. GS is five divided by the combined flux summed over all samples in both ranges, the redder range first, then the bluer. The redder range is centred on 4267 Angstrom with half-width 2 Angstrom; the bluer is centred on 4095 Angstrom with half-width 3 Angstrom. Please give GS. 0.32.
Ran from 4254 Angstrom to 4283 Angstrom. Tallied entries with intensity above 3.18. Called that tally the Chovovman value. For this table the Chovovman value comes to 10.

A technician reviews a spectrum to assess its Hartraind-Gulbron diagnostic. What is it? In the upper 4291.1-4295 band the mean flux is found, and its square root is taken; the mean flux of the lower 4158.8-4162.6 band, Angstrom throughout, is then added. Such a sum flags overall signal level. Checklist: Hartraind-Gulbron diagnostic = 4.93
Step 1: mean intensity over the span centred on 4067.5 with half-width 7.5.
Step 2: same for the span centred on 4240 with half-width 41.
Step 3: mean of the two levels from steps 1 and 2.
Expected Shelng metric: 3.03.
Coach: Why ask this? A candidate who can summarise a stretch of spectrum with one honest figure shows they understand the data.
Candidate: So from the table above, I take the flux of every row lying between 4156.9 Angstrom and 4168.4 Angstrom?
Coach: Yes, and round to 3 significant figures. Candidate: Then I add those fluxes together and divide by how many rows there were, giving 3.01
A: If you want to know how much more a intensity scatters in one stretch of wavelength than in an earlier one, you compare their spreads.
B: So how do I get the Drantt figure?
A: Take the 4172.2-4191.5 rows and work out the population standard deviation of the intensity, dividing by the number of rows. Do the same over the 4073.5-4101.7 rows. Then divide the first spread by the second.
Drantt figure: 1.4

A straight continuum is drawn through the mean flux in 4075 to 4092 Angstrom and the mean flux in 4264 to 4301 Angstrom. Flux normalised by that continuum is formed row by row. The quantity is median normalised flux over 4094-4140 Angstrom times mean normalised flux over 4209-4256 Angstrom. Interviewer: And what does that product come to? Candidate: 0.94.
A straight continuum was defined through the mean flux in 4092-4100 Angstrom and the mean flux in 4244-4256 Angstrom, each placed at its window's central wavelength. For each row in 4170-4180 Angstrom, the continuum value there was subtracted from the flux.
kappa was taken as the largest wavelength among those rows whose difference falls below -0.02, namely 4178.96 Angstrom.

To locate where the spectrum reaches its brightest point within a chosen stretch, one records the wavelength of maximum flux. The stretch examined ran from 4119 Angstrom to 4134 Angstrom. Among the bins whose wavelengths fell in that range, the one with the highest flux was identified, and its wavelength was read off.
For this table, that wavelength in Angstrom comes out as 4125.42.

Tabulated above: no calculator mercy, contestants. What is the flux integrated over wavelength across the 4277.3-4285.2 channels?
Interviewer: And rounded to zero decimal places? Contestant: 27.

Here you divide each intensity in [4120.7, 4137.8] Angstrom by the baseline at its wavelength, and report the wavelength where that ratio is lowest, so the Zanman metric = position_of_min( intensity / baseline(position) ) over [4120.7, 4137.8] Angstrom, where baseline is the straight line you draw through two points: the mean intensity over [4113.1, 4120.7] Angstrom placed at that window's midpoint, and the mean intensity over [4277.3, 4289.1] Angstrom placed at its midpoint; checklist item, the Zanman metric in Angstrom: 4131.13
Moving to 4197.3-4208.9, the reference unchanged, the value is 4200.19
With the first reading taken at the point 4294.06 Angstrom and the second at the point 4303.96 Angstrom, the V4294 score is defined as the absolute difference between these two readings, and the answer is 1.0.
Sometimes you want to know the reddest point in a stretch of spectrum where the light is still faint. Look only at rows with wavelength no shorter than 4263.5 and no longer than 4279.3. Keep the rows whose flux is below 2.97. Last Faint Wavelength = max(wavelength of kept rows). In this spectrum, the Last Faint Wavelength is 4272.37 Angstrom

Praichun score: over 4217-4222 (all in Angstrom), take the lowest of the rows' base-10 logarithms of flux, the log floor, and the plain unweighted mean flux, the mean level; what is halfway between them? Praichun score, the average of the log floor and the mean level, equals 1.86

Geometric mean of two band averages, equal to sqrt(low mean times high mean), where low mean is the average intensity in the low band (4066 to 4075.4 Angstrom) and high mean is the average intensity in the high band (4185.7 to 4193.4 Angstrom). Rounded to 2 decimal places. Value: 3.02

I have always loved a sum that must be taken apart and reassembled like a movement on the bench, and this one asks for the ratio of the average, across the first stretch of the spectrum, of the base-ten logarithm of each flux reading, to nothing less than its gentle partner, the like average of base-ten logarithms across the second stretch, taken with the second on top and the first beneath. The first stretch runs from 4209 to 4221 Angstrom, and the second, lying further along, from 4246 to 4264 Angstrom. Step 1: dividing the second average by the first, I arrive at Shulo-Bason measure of 1.03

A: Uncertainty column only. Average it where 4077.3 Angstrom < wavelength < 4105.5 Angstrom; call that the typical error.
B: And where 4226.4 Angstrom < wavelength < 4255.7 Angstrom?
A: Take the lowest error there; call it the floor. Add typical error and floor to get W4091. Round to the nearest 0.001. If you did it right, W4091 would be 0.572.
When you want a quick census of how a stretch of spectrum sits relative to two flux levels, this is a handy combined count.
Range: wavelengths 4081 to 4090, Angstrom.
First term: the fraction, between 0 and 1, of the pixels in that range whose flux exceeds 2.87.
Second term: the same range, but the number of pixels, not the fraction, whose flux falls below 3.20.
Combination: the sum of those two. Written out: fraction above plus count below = 4.0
